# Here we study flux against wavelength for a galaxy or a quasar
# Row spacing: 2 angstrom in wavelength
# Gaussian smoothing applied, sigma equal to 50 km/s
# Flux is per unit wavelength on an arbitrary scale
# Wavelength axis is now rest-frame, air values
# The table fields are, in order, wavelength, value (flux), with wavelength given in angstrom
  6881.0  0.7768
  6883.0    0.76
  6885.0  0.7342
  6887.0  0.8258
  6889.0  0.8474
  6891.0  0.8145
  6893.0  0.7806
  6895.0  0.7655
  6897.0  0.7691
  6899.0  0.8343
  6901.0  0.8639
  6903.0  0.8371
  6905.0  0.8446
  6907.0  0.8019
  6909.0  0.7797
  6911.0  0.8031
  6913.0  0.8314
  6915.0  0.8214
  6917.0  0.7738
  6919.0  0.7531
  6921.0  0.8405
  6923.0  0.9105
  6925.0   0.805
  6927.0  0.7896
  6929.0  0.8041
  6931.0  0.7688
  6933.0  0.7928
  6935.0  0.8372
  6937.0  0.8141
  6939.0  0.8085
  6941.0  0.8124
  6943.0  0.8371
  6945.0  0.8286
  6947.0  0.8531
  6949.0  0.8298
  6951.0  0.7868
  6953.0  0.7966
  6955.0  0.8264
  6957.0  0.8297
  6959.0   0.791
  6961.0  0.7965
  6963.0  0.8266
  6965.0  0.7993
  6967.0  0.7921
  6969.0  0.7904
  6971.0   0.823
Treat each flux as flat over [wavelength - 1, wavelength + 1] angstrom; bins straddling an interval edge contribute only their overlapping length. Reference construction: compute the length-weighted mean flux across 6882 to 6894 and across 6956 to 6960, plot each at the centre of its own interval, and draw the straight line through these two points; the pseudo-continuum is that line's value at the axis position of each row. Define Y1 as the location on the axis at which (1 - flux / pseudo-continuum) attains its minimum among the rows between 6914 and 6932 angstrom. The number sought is 6923.0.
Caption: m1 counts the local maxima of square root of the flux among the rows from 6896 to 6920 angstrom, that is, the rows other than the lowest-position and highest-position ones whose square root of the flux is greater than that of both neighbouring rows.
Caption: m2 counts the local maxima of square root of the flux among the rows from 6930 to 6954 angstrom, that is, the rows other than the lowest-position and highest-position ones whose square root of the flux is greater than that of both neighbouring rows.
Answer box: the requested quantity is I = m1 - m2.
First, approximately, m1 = 3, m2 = 3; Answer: 0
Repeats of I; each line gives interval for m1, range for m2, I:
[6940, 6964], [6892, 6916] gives 0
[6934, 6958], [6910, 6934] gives -1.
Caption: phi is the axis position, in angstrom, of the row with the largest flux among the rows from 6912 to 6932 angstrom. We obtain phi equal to 6923.0 angstrom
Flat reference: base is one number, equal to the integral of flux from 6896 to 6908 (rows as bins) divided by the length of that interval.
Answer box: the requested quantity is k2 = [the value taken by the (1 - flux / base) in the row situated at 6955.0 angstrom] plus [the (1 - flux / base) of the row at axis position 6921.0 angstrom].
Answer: -0.02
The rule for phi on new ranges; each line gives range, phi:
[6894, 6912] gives 6901.0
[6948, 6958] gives 6949.0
